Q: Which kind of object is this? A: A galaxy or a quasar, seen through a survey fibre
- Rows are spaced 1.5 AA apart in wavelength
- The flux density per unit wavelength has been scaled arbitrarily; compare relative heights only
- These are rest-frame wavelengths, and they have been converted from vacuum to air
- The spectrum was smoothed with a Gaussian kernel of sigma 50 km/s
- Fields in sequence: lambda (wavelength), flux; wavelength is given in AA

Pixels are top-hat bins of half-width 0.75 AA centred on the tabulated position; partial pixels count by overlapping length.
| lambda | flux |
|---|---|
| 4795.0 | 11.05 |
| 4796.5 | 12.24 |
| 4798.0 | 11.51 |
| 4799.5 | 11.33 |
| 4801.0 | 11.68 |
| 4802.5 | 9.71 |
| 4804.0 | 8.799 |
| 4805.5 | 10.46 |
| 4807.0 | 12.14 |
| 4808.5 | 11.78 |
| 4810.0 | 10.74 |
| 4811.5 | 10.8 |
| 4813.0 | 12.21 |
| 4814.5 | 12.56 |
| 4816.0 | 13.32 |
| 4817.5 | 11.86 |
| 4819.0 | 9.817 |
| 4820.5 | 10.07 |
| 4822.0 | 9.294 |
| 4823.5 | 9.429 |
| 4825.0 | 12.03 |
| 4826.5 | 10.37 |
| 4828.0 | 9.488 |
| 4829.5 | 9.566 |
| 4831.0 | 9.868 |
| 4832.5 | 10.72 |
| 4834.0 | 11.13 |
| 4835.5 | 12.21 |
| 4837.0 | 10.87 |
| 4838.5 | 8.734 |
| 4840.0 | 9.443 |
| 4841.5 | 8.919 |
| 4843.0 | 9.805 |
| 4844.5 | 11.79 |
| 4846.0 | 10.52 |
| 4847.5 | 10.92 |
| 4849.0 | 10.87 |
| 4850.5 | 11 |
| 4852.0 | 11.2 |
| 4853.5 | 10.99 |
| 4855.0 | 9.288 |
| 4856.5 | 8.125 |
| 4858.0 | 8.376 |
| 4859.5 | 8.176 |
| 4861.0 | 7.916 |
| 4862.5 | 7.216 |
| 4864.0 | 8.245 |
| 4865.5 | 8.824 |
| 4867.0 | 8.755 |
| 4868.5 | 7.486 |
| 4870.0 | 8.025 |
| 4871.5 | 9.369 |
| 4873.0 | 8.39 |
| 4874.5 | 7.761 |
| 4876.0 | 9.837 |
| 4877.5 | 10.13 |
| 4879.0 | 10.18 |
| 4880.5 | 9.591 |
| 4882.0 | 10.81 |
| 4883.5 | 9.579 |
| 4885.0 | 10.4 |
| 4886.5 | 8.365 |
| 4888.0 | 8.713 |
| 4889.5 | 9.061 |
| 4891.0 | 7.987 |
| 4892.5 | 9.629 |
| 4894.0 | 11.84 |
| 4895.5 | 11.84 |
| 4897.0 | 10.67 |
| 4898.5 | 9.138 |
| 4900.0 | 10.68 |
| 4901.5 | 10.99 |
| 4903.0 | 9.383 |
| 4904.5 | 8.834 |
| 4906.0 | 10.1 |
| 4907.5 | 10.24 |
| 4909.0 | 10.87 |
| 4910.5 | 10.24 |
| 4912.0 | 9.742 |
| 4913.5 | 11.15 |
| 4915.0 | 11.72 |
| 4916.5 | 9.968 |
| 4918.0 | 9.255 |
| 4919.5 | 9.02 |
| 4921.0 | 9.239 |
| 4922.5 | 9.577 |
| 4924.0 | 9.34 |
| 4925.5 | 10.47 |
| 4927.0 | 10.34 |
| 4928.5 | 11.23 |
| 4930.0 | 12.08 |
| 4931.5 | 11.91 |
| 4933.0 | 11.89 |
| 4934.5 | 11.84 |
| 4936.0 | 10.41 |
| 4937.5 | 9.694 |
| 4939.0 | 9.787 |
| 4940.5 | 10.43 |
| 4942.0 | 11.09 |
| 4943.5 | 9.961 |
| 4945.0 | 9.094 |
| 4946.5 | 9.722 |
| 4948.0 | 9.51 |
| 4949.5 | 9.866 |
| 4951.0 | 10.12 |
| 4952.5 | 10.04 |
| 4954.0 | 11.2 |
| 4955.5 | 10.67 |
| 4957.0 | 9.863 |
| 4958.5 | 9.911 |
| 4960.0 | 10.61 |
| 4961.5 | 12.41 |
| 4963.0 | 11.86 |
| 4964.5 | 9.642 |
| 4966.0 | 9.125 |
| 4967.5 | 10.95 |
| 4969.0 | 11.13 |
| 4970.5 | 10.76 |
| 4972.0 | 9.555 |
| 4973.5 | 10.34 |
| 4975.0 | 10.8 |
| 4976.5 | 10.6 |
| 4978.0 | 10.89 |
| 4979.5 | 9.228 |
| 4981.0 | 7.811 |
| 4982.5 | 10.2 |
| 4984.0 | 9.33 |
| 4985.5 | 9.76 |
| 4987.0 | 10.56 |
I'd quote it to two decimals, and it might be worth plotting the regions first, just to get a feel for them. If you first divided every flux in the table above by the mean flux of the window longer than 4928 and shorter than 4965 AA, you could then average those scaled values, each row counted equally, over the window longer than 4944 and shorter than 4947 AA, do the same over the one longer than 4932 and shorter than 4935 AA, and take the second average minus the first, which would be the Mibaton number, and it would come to 0.23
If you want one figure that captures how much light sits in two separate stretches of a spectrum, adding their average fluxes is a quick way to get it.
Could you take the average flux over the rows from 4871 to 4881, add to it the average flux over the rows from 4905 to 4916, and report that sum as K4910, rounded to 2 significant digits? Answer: 20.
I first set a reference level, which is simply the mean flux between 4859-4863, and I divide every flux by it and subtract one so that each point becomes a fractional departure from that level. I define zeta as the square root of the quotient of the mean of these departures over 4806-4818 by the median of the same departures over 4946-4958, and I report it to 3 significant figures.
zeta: 1.38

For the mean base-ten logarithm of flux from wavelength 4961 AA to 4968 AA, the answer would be 1.03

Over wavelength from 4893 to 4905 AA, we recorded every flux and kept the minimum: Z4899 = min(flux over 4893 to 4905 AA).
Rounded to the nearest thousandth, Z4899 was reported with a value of 8.834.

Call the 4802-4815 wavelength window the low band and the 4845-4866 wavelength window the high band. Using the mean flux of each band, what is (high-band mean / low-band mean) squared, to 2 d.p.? 0.73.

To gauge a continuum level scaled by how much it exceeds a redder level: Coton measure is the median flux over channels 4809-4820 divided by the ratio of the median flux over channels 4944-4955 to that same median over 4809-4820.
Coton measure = 14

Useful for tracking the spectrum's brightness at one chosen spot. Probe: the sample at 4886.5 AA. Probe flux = 8.365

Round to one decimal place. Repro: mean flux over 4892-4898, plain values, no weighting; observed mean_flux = 11.0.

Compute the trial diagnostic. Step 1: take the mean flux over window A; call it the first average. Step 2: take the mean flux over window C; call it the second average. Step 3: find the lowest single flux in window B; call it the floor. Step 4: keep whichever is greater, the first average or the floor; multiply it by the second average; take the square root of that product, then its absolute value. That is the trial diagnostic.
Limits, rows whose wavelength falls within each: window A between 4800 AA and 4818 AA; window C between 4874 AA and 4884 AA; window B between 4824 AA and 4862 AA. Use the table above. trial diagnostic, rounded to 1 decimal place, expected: 10.5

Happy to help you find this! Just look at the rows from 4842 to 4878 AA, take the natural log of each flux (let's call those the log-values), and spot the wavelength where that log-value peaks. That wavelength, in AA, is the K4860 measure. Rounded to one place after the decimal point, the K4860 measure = 4844.5 AA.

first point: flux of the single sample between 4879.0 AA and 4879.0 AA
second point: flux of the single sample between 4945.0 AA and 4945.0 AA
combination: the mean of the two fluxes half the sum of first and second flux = 9.6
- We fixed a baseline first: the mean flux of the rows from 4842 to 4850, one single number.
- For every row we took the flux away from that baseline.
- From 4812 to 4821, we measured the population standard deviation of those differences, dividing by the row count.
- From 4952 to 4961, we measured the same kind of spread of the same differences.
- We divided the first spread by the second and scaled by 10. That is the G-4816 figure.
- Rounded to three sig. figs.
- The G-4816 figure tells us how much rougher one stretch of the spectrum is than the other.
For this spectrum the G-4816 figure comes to 26.4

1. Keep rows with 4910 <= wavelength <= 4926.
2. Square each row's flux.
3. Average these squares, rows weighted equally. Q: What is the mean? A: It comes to 100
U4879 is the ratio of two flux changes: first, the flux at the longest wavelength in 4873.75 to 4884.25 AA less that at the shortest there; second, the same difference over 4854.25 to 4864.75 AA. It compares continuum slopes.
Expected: -1.74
